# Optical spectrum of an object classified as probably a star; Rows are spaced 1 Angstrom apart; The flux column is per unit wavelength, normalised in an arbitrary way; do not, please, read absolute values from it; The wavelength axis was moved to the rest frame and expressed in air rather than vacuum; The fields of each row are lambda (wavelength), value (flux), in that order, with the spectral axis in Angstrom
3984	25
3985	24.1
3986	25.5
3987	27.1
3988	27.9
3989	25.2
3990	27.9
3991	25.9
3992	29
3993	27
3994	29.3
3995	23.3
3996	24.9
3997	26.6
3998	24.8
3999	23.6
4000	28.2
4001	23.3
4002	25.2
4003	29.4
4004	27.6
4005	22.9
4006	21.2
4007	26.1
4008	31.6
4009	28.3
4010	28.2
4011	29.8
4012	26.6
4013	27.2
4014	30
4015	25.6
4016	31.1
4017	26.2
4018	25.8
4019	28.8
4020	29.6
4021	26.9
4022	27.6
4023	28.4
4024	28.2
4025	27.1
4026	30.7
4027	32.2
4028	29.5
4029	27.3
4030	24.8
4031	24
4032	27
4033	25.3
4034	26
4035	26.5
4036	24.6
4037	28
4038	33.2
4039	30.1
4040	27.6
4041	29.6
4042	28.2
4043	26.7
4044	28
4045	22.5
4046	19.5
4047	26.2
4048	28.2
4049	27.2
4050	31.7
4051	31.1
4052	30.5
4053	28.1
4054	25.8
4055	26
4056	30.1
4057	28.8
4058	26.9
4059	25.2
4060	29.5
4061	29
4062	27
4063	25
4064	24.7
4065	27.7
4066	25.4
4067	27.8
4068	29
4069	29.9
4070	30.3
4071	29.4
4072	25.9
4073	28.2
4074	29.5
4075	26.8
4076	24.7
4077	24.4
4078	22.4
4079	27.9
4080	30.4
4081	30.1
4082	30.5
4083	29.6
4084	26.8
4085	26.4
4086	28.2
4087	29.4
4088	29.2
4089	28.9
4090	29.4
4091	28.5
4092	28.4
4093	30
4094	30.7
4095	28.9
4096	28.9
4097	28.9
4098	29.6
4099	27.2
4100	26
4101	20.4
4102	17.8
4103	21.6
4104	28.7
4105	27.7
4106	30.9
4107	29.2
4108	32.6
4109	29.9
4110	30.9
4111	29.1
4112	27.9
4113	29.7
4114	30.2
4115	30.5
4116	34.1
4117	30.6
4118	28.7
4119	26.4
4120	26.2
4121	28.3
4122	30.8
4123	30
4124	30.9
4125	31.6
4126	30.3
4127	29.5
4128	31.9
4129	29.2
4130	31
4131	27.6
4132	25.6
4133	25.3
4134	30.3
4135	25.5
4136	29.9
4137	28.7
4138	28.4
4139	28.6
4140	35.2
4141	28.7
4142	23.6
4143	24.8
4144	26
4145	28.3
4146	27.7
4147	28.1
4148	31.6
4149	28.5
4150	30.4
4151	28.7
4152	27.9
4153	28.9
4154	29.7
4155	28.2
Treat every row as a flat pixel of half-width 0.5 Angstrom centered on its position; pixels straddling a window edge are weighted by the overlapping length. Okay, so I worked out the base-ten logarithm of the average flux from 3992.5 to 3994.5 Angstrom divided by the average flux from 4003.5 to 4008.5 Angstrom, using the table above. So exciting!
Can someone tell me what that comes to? 0.037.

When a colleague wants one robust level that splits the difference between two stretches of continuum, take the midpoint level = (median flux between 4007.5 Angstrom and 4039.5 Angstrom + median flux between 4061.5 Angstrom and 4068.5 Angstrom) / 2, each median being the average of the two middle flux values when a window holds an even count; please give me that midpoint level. 27.4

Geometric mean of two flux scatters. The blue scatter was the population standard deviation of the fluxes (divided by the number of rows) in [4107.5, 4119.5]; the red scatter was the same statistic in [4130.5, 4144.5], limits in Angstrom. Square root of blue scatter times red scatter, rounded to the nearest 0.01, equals 2.35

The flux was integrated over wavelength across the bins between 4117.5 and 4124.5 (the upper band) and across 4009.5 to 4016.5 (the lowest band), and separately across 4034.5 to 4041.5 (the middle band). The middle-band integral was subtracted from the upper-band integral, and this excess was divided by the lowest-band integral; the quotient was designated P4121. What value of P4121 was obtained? 0.01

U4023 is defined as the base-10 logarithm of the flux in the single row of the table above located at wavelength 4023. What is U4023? 1.45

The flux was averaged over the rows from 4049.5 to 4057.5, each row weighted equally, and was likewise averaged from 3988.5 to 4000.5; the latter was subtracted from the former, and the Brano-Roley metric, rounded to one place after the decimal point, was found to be 2.7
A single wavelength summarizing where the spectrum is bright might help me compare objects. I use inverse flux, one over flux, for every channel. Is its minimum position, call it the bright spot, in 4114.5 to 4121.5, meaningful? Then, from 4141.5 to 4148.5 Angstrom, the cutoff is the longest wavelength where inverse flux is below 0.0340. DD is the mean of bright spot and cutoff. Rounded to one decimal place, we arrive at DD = 4132.0 Angstrom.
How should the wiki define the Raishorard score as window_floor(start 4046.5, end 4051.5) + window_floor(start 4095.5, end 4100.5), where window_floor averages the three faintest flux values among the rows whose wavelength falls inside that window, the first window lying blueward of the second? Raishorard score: 54.6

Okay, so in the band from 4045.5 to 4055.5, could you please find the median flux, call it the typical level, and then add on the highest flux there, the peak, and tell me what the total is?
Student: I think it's 59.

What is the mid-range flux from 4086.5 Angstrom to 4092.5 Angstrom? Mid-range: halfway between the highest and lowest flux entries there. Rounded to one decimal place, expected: 28.9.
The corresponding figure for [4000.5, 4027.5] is 26.7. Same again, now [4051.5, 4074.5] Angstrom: 27.6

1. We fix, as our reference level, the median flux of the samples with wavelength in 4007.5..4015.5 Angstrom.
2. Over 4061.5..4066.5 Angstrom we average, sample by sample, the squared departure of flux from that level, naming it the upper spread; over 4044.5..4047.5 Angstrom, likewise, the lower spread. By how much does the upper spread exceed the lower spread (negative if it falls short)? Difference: -31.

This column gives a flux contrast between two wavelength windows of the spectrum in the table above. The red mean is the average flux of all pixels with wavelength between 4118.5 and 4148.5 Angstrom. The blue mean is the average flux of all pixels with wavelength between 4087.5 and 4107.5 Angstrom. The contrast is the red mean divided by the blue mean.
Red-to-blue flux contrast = 1.04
